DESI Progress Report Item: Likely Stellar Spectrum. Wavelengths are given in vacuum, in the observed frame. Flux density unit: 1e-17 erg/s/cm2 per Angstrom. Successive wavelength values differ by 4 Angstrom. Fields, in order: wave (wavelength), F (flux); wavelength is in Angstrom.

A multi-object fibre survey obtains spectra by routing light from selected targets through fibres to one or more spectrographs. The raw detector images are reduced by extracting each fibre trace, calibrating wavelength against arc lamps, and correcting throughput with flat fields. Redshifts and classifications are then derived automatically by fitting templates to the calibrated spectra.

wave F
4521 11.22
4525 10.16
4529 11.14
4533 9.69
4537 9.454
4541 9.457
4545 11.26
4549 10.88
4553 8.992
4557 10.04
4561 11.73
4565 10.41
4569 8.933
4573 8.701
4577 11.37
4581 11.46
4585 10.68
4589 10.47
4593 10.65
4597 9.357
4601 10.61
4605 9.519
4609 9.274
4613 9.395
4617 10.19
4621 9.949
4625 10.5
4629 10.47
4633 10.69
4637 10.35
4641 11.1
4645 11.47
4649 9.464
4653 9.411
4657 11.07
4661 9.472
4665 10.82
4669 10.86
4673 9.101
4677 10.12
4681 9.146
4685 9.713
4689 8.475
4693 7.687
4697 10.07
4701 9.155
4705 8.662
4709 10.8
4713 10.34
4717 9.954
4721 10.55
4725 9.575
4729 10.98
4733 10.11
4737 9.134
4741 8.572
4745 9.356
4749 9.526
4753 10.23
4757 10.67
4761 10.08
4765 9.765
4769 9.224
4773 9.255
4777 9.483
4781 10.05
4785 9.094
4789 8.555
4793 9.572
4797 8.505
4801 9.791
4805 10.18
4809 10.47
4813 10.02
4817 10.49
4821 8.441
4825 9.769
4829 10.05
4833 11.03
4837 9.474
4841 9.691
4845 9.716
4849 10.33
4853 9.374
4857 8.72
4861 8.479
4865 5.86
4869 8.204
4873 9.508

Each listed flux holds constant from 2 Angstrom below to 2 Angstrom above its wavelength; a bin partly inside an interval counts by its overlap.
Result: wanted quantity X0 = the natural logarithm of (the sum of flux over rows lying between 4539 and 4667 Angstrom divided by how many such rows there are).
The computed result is 2.33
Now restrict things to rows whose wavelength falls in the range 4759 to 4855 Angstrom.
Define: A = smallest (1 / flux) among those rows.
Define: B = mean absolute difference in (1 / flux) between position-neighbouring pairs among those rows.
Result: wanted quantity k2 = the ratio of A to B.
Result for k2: 12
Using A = 0.0907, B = 0.0077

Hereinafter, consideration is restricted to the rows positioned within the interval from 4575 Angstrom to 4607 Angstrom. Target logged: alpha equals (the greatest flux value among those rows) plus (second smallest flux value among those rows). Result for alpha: 21.0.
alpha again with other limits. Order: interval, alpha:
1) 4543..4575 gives 20.7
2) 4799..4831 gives 20.3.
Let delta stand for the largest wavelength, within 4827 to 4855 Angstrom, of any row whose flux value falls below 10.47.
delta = 4853 Angstrom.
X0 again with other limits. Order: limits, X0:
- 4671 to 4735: 2.27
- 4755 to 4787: 2.27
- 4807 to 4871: 2.24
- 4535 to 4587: 2.33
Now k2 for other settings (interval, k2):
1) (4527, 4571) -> 8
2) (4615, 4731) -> 9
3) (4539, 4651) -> 10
